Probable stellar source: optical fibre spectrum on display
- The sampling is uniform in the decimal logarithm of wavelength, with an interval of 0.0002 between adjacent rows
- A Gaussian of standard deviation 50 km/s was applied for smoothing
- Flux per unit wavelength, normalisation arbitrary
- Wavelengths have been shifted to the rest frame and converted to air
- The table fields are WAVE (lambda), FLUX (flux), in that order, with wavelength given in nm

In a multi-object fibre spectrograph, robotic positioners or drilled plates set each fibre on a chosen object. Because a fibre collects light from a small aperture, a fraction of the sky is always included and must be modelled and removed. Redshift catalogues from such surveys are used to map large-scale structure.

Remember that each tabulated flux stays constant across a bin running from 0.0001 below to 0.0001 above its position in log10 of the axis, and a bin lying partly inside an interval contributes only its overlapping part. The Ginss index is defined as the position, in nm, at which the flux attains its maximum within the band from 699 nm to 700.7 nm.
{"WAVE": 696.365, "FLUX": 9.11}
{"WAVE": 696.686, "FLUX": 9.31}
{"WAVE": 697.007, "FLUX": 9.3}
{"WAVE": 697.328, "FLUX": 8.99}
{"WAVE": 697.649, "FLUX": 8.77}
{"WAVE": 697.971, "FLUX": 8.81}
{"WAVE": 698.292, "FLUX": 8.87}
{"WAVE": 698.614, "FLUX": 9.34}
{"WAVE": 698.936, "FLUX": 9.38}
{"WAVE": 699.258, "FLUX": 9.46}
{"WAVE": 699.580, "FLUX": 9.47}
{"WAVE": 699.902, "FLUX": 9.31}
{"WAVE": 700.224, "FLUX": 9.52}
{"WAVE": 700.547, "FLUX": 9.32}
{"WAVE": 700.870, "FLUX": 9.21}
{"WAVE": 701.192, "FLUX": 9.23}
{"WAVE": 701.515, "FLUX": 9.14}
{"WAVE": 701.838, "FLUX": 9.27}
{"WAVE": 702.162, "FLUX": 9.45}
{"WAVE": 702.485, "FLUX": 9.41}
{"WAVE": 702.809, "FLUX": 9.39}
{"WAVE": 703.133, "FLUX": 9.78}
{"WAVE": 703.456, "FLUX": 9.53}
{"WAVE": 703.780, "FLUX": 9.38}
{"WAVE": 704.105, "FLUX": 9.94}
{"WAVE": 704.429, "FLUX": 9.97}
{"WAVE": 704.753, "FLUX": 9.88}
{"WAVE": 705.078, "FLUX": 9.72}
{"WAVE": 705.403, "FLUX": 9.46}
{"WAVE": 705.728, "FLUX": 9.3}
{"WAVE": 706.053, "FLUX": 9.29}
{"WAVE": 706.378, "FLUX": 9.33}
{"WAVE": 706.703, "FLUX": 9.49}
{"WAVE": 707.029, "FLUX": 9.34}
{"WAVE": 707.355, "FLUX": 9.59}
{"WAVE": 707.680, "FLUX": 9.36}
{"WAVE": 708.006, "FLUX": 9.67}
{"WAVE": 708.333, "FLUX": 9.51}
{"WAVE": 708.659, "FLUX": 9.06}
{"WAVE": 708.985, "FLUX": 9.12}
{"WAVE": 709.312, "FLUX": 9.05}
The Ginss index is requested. 700.224 nm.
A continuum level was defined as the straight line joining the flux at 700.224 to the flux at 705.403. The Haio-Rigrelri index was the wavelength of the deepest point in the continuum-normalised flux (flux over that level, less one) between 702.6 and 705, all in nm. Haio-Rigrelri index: 702.809 nm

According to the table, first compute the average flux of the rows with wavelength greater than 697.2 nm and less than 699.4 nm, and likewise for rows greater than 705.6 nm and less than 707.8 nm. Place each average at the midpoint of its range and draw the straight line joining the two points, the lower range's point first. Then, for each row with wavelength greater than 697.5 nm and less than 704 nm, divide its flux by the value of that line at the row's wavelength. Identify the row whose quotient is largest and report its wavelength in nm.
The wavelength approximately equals 703.133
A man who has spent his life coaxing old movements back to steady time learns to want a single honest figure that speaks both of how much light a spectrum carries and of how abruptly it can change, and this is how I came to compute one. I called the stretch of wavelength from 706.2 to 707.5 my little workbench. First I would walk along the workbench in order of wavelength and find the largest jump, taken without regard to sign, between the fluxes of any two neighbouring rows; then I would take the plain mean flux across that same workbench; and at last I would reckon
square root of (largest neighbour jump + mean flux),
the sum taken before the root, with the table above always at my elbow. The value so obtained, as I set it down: 3.11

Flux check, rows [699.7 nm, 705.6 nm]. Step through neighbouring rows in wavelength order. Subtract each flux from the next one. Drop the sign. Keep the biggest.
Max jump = 0.56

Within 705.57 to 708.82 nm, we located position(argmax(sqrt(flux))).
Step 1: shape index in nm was 708.006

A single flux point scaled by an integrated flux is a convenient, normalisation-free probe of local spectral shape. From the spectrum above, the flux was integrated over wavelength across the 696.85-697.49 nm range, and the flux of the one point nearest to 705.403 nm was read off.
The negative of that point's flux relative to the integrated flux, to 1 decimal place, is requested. -1.6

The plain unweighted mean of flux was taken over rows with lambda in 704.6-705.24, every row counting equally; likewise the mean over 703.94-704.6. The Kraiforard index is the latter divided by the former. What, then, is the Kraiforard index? 1.02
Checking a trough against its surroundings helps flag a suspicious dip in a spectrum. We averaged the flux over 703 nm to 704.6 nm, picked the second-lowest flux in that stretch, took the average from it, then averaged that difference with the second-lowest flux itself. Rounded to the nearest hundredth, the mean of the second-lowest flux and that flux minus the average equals 4.67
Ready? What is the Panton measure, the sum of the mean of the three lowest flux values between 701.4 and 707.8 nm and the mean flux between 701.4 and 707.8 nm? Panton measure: 18.7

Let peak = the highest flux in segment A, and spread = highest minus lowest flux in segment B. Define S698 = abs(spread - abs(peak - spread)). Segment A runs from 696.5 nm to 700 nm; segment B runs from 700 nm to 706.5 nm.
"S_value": 7.81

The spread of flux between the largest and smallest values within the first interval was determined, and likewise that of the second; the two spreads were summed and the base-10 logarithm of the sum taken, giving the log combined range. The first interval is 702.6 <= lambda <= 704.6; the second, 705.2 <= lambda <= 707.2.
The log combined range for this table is -0.10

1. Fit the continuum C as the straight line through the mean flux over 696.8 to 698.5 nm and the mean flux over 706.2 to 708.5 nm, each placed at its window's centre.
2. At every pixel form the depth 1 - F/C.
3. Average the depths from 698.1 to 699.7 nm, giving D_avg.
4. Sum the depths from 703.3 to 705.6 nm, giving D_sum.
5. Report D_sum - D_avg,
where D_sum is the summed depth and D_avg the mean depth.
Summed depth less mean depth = -0.26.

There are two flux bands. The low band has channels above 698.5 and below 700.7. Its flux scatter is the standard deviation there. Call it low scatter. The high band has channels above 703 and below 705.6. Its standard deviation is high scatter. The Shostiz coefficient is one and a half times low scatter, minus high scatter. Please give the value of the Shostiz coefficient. -0.10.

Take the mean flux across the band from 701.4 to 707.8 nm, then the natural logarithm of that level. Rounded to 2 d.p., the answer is 2.25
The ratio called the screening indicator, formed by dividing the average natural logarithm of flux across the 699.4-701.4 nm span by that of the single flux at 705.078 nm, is 0.98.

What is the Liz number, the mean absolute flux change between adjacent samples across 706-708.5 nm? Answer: 0.186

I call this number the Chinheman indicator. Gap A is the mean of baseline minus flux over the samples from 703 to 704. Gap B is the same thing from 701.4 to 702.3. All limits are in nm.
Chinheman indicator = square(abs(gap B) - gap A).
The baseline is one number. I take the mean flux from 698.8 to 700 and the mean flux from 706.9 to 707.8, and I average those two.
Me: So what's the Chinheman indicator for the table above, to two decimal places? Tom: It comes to 0.08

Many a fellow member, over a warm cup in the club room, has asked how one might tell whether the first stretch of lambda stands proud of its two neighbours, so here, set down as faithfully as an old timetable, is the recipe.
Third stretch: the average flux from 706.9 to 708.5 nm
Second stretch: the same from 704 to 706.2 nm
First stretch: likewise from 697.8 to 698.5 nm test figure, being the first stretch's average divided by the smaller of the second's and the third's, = 0.93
